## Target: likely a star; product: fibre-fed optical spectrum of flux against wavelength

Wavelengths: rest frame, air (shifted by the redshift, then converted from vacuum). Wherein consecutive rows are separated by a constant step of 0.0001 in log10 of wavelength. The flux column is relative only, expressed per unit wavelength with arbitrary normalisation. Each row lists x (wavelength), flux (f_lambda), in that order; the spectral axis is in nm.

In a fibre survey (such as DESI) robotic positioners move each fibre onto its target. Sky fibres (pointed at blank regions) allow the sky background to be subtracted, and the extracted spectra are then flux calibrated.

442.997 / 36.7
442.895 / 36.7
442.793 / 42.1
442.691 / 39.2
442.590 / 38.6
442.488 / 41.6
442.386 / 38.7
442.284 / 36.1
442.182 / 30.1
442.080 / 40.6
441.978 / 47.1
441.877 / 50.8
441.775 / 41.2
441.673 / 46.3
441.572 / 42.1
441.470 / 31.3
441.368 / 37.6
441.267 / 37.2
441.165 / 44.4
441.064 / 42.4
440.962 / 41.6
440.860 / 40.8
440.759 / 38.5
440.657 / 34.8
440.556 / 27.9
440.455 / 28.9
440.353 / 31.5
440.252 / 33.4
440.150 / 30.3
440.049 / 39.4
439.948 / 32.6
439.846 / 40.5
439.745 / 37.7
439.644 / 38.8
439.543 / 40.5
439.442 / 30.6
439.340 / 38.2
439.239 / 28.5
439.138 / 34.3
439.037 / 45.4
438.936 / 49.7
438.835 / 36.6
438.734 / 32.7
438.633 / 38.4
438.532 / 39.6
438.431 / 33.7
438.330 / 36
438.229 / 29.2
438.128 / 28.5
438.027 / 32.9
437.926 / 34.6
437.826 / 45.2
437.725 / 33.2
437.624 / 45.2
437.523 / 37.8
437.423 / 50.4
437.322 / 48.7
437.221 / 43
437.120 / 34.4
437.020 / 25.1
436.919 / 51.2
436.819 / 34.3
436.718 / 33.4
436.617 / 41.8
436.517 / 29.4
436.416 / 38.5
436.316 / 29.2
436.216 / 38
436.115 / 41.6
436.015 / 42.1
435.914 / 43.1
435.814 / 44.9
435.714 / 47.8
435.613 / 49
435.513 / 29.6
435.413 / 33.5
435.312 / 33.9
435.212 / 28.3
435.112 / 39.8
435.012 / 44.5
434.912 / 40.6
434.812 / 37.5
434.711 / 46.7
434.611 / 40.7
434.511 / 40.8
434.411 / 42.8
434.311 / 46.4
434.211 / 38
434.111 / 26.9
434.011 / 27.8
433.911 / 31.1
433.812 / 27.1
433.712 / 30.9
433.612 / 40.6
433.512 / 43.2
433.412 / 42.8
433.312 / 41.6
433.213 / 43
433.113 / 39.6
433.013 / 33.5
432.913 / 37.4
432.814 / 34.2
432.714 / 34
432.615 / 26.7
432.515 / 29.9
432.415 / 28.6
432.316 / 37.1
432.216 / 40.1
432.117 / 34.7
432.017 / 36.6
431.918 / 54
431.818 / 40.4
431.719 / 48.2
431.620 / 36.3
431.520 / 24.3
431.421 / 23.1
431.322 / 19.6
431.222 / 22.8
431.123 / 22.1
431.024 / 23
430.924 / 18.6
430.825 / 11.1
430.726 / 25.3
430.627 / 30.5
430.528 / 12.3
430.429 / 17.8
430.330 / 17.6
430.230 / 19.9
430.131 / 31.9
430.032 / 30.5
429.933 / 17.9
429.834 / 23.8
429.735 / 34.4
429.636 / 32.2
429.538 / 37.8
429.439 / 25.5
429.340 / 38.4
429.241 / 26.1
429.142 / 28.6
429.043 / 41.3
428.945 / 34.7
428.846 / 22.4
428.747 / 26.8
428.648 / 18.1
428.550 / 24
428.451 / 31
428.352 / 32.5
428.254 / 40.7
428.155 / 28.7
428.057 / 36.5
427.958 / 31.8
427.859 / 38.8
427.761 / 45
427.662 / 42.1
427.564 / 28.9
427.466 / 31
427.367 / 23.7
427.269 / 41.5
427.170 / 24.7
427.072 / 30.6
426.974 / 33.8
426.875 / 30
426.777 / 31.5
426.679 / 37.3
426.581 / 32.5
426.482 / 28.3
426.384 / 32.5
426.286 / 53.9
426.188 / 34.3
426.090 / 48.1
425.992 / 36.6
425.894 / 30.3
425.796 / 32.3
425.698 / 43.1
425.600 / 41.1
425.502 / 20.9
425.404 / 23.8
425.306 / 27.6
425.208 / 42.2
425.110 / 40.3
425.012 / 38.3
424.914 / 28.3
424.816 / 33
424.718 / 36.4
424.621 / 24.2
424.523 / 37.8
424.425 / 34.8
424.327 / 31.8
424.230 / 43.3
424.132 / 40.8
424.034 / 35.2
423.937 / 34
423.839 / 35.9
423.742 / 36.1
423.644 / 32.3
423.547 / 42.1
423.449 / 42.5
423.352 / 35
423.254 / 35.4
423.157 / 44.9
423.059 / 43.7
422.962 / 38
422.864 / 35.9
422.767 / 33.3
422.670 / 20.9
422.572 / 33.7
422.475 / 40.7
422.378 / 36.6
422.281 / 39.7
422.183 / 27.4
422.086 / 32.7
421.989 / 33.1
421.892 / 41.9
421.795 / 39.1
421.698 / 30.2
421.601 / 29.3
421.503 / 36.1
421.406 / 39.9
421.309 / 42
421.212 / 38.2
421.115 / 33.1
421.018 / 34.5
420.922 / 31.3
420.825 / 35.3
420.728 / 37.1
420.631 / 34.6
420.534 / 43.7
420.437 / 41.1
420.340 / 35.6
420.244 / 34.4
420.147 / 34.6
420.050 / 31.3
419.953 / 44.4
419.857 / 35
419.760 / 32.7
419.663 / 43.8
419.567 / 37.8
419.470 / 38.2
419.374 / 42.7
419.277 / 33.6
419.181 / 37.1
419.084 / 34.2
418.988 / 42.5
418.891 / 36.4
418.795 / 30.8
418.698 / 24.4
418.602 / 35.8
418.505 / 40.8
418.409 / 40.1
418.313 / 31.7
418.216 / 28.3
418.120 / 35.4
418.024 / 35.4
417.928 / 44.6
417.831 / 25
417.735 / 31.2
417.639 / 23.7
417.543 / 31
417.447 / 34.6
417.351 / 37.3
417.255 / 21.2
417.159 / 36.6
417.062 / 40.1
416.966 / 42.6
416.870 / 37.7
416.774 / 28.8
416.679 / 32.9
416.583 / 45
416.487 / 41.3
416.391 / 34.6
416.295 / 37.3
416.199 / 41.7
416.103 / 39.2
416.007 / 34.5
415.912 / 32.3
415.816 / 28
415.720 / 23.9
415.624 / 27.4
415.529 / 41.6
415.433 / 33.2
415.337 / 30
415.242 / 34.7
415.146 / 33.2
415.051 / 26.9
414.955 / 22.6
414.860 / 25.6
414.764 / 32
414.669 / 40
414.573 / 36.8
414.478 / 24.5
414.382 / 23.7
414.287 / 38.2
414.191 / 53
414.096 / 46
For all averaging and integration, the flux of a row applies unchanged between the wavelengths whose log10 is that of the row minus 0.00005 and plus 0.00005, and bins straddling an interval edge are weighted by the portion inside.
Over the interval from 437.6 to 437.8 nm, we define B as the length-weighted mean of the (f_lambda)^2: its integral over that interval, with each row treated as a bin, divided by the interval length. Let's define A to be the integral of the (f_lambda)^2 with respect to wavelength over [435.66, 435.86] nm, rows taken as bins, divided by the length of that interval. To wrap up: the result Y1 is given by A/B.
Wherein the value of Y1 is 1.4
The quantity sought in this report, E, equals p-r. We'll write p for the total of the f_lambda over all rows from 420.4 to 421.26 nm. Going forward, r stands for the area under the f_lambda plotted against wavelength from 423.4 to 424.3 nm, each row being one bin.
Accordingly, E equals 295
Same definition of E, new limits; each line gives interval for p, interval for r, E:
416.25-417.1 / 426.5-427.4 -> 312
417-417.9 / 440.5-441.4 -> 246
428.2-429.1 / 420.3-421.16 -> 240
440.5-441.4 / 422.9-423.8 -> 310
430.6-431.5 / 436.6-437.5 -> 160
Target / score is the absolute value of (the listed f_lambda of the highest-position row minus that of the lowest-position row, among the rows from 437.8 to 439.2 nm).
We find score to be 10.9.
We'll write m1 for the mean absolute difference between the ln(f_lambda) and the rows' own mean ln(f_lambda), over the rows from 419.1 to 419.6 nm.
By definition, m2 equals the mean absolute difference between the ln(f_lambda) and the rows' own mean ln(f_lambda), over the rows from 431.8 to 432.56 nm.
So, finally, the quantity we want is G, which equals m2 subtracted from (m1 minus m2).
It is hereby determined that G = -0.22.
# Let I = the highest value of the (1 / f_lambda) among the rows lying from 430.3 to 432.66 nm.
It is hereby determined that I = 0.090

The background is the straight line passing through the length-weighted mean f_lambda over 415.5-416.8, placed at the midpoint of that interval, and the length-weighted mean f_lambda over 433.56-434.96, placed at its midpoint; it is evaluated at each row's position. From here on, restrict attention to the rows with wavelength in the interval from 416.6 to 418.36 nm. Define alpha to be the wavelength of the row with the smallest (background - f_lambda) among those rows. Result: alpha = 417.928 nm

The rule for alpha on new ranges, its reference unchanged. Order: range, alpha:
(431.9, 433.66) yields 431.918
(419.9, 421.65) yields 419.953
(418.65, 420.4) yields 419.953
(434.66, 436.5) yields 435.613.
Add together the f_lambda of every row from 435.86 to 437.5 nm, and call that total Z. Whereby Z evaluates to 624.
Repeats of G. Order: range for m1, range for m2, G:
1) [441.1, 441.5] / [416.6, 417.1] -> -0.16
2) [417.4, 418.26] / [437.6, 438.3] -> -0.15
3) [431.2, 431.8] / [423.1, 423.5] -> 0.06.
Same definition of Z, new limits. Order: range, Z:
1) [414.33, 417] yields 932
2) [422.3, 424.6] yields 845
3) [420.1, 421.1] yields 362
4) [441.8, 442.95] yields 442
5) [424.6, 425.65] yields 356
